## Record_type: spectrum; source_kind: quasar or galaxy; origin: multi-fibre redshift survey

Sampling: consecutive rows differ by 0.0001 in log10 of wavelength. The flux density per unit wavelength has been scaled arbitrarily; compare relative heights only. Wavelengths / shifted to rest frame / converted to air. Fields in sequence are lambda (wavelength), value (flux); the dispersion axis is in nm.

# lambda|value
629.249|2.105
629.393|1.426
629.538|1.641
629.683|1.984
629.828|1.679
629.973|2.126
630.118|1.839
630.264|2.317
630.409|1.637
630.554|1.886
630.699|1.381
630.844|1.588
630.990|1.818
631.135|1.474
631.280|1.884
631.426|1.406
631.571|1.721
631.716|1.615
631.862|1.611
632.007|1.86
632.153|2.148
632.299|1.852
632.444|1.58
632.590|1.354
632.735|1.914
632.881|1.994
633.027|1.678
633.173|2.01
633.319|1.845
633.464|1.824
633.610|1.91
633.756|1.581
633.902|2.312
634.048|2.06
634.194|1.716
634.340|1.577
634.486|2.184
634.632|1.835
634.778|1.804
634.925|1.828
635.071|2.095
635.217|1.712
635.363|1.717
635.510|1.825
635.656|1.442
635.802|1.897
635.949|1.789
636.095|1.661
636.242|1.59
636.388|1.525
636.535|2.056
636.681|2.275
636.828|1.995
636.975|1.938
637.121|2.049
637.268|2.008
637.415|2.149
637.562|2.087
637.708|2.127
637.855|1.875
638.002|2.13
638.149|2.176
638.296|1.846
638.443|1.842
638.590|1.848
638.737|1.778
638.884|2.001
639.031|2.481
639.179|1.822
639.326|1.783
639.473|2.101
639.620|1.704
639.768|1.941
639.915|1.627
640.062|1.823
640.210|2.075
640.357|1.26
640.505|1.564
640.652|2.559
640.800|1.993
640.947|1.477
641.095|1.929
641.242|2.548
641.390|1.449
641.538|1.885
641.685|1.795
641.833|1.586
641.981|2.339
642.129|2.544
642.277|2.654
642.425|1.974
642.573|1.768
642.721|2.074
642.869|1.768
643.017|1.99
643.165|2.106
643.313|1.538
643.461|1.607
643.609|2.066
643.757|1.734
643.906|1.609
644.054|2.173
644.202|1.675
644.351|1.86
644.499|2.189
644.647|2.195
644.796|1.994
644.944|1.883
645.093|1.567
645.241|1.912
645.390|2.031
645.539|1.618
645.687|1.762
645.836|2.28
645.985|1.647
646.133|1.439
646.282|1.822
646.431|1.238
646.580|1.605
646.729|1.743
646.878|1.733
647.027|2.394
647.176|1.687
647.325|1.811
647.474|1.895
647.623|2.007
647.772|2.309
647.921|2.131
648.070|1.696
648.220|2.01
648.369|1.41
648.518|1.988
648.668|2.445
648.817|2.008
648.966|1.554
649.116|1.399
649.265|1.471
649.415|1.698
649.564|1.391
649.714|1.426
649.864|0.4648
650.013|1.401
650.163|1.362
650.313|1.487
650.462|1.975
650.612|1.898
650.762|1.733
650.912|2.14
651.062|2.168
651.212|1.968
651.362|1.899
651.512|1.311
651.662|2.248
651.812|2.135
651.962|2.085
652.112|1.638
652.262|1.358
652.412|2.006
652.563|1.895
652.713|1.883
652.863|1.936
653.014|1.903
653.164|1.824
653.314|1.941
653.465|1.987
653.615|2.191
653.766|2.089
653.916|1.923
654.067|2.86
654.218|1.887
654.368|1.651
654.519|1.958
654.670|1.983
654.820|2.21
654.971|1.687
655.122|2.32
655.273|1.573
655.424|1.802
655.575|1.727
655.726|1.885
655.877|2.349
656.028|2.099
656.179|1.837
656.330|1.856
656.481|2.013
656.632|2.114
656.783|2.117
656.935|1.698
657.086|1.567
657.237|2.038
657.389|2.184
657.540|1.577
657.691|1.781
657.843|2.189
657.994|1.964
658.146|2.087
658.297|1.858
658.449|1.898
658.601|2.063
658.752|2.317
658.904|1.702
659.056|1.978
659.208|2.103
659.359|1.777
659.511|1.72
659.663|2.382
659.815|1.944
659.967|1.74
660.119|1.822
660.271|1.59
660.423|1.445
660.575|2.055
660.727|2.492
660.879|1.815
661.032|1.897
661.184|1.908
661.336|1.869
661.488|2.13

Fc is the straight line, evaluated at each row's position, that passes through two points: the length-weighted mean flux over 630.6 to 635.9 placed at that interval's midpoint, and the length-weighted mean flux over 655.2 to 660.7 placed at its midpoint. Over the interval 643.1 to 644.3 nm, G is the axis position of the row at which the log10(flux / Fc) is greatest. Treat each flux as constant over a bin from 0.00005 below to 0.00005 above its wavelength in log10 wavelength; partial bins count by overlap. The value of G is 644.054 nm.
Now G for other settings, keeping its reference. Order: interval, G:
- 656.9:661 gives 660.727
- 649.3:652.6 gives 651.662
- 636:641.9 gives 640.652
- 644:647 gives 645.836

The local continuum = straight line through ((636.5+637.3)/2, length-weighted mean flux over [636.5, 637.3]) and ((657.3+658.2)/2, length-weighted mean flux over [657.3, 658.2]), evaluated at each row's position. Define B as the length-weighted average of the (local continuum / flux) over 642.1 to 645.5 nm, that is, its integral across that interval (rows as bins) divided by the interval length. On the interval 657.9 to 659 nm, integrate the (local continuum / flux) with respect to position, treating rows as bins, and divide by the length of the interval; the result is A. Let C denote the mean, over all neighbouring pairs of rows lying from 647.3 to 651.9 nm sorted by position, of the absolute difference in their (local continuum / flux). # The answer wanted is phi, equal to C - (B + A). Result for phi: -1.69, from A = 0.99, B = 1.06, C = 0.361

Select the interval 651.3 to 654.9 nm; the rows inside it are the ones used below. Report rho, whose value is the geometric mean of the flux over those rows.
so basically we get 1.93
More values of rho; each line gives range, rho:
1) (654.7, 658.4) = 1.92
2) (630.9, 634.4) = 1.77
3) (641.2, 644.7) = 1.94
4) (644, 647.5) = 1.82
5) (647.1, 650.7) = 1.64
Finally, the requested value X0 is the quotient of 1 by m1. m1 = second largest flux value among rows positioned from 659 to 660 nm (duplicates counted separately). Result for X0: 0.476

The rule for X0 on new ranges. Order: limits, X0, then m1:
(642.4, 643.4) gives 0.482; 2.074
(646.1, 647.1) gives 0.549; 1.822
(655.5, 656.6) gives 0.476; 2.099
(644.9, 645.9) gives 0.492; 2.031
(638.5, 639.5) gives 0.476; 2.101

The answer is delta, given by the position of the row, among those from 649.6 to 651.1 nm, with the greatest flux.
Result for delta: 651.062 nm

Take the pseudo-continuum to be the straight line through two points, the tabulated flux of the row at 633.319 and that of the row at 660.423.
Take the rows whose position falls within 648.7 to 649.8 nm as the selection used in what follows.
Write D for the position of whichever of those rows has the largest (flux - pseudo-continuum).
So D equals 648.817 nm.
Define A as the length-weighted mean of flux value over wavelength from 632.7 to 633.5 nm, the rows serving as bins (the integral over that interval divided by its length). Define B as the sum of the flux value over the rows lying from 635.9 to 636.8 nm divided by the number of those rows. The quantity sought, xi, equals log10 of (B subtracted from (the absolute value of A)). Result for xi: -1.2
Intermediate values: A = 1.88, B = 1.82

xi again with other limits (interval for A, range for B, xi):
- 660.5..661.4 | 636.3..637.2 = -1.5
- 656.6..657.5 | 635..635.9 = -0.8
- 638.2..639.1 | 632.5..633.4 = -0.8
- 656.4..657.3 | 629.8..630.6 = -2.0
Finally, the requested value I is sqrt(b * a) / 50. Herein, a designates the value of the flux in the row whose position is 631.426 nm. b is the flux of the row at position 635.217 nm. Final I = 0.031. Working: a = 1.406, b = 1.712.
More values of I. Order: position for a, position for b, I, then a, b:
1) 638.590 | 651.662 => 0.041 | 1.848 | 2.248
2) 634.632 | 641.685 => 0.036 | 1.835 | 1.795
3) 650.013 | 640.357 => 0.027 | 1.401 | 1.26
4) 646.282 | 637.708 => 0.039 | 1.822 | 2.127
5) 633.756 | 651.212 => 0.035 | 1.581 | 1.968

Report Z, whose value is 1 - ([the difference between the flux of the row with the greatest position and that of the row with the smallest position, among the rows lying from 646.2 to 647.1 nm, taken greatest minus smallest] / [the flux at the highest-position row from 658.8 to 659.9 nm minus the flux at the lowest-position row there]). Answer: -1.4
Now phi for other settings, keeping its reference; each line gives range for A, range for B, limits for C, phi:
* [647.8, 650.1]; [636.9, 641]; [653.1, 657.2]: -2.34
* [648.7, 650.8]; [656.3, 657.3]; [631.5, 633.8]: -2.37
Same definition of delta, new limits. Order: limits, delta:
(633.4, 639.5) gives 639.031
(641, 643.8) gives 642.277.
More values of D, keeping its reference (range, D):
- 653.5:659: 654.067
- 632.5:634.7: 633.902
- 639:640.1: 639.031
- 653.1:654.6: 654.067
